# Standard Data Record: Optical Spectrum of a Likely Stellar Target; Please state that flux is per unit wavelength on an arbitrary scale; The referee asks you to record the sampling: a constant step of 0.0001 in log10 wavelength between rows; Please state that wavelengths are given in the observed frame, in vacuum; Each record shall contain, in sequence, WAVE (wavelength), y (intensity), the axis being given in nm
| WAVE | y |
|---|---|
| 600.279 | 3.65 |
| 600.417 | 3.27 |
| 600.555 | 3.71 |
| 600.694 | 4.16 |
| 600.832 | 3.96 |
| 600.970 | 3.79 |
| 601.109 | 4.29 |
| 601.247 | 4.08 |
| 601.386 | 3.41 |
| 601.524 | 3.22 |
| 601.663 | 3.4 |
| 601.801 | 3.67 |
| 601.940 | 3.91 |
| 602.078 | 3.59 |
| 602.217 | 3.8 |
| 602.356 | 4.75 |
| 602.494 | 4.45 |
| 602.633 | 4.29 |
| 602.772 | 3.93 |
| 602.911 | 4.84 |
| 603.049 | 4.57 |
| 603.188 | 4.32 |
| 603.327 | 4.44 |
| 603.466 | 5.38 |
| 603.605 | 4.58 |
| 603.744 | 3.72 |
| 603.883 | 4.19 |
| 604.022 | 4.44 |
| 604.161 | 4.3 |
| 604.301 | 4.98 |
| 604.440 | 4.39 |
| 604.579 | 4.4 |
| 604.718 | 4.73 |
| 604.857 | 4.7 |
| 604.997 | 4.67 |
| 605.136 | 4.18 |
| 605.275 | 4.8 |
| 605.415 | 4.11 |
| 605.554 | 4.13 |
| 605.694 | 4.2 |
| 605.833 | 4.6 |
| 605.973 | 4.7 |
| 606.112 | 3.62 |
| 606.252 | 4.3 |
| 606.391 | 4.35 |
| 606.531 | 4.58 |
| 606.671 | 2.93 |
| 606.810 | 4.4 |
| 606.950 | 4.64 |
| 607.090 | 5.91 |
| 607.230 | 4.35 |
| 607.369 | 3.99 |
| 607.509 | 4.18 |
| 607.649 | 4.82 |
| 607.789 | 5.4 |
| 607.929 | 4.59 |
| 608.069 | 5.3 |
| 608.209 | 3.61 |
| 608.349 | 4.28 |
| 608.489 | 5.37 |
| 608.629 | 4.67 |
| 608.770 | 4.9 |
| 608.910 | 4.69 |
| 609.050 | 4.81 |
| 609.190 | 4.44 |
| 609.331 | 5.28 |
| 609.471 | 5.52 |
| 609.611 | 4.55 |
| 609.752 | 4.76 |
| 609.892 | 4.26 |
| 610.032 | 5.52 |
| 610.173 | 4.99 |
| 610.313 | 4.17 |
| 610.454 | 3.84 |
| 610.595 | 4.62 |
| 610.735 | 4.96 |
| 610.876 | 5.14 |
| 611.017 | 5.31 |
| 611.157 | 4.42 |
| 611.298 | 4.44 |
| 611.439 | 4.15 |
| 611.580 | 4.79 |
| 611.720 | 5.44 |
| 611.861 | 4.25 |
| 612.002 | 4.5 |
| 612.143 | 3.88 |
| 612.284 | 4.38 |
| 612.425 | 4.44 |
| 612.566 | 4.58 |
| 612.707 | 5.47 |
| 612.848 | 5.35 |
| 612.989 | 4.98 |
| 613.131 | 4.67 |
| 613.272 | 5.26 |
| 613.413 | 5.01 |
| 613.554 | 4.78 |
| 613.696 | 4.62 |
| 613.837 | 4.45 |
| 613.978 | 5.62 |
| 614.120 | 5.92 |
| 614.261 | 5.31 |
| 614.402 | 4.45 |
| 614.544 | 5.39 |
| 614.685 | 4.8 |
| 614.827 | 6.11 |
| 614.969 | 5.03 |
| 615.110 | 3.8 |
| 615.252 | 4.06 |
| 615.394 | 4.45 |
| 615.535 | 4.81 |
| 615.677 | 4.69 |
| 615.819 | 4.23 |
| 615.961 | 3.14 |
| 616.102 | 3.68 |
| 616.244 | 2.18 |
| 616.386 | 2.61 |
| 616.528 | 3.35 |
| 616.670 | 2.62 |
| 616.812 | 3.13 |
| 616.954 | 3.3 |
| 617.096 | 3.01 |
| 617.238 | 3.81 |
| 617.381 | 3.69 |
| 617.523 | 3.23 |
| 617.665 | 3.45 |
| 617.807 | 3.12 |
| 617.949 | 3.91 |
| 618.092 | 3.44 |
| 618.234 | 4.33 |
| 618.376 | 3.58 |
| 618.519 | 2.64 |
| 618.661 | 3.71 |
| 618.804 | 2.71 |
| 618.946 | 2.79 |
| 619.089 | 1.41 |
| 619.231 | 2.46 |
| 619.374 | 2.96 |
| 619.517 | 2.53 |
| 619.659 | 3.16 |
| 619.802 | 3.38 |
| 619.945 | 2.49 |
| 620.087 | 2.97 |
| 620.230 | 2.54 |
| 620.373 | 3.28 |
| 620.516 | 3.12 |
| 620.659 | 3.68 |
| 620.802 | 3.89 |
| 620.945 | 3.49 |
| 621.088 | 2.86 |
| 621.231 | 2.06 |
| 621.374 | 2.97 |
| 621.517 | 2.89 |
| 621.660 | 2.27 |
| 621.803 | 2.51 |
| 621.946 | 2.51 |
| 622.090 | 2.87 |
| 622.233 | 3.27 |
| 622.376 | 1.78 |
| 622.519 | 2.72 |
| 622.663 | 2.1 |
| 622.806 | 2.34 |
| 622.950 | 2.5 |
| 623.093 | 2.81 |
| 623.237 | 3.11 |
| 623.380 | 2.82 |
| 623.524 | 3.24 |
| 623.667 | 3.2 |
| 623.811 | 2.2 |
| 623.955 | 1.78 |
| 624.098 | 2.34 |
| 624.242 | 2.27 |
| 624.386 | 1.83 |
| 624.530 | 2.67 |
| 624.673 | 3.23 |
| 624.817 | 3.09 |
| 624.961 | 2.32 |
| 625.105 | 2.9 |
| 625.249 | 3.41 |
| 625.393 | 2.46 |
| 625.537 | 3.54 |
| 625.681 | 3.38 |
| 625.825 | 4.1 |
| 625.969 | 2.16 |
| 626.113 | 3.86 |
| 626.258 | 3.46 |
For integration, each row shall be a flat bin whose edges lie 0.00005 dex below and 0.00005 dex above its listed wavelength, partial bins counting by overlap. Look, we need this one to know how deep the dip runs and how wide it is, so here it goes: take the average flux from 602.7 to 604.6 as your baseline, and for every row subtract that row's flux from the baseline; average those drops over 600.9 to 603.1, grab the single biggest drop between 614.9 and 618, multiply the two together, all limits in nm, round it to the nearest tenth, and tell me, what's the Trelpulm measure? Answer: 1.1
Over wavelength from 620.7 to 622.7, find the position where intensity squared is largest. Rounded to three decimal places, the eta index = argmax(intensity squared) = 620.802 nm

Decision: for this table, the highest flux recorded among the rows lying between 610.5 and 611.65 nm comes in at 5.31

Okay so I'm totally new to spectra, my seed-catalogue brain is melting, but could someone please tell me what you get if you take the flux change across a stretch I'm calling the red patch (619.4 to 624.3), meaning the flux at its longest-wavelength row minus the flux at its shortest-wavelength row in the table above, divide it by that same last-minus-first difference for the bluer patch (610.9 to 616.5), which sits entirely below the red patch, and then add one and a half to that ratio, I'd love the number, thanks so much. 1.6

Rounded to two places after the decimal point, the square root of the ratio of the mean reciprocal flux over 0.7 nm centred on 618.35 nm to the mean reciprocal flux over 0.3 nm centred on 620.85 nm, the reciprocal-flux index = 1.03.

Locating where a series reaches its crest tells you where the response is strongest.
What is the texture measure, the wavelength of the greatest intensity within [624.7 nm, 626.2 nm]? 625.825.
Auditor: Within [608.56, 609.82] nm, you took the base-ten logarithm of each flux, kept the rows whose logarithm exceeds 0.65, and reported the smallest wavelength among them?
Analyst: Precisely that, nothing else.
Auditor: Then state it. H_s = 608.629 nm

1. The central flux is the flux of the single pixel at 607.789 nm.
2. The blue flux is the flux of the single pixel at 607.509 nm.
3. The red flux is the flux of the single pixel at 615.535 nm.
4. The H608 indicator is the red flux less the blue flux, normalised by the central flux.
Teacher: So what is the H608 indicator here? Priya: 0.12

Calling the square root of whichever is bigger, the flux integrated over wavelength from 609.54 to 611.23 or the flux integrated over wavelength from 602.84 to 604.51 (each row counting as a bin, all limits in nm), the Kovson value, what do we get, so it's 2.82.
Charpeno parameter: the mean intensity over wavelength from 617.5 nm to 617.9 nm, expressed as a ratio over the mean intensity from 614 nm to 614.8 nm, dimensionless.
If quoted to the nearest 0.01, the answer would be 0.63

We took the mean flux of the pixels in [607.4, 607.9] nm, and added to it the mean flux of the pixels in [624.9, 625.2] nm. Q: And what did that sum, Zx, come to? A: 7.4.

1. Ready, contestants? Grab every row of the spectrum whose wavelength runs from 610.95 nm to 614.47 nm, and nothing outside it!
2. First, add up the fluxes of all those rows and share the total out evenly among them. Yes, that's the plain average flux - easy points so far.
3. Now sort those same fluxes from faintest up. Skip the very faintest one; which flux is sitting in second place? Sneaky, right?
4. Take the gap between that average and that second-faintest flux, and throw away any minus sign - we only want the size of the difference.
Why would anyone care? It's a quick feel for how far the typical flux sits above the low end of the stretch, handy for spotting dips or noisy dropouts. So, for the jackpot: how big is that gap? 0.67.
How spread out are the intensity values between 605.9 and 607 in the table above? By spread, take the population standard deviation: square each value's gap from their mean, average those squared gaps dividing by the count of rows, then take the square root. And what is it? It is 0.57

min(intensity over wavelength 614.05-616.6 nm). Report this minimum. 2.18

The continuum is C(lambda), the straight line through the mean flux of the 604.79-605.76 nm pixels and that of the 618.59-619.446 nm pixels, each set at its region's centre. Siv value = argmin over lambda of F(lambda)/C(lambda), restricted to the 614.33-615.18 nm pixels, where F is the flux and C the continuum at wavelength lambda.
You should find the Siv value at 615.110 nm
